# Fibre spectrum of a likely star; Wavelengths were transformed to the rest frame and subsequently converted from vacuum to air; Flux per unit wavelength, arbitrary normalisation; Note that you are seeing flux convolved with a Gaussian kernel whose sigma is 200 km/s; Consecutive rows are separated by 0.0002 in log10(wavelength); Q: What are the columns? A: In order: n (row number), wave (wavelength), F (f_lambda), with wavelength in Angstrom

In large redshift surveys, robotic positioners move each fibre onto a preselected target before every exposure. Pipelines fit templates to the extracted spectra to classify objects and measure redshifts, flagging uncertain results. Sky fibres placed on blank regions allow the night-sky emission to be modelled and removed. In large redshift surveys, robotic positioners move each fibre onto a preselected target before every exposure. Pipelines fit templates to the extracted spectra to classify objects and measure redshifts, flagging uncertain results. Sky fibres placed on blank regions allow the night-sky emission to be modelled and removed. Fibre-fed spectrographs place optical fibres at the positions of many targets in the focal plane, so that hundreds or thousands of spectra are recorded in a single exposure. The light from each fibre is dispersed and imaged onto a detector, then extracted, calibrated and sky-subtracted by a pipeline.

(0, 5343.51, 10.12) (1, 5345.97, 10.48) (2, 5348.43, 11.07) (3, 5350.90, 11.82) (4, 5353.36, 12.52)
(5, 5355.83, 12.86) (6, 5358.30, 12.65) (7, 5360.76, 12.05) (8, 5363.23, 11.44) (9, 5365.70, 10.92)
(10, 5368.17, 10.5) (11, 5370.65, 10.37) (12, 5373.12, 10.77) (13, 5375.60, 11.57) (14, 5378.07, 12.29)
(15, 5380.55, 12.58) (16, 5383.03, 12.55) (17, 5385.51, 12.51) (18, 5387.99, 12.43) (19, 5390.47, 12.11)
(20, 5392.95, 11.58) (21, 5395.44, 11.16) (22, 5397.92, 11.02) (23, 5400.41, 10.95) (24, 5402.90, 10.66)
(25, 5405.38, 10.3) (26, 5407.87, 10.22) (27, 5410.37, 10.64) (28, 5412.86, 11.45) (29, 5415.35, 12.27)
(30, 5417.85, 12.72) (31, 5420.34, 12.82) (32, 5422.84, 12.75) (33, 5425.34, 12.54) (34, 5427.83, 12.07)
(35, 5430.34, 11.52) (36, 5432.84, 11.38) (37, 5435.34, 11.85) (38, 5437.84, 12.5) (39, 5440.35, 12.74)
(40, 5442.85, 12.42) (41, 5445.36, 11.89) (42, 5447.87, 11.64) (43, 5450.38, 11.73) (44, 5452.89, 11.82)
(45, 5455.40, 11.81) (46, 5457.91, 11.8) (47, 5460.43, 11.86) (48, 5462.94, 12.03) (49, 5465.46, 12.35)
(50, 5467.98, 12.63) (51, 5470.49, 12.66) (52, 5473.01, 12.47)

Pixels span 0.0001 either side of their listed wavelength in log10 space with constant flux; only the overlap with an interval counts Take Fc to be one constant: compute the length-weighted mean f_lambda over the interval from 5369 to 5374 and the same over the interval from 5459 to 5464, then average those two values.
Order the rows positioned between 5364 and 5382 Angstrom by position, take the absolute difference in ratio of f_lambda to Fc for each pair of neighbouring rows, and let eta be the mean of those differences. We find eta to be 0.041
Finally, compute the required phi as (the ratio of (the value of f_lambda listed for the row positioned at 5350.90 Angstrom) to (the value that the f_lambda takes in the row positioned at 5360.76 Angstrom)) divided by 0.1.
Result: 9.8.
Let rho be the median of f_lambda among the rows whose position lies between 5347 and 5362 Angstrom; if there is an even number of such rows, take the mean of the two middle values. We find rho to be 12.3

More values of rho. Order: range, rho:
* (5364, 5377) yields 10.8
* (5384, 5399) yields 11.8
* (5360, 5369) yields 11.2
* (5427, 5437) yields 11.7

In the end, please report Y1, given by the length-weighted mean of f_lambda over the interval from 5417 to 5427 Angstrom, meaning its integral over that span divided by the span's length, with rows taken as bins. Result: 12.7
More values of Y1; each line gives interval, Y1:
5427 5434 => 11.6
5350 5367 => 12.0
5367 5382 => 11.4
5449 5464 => 11.8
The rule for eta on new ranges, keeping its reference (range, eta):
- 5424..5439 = 0.041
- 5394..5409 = 0.017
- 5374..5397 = 0.027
